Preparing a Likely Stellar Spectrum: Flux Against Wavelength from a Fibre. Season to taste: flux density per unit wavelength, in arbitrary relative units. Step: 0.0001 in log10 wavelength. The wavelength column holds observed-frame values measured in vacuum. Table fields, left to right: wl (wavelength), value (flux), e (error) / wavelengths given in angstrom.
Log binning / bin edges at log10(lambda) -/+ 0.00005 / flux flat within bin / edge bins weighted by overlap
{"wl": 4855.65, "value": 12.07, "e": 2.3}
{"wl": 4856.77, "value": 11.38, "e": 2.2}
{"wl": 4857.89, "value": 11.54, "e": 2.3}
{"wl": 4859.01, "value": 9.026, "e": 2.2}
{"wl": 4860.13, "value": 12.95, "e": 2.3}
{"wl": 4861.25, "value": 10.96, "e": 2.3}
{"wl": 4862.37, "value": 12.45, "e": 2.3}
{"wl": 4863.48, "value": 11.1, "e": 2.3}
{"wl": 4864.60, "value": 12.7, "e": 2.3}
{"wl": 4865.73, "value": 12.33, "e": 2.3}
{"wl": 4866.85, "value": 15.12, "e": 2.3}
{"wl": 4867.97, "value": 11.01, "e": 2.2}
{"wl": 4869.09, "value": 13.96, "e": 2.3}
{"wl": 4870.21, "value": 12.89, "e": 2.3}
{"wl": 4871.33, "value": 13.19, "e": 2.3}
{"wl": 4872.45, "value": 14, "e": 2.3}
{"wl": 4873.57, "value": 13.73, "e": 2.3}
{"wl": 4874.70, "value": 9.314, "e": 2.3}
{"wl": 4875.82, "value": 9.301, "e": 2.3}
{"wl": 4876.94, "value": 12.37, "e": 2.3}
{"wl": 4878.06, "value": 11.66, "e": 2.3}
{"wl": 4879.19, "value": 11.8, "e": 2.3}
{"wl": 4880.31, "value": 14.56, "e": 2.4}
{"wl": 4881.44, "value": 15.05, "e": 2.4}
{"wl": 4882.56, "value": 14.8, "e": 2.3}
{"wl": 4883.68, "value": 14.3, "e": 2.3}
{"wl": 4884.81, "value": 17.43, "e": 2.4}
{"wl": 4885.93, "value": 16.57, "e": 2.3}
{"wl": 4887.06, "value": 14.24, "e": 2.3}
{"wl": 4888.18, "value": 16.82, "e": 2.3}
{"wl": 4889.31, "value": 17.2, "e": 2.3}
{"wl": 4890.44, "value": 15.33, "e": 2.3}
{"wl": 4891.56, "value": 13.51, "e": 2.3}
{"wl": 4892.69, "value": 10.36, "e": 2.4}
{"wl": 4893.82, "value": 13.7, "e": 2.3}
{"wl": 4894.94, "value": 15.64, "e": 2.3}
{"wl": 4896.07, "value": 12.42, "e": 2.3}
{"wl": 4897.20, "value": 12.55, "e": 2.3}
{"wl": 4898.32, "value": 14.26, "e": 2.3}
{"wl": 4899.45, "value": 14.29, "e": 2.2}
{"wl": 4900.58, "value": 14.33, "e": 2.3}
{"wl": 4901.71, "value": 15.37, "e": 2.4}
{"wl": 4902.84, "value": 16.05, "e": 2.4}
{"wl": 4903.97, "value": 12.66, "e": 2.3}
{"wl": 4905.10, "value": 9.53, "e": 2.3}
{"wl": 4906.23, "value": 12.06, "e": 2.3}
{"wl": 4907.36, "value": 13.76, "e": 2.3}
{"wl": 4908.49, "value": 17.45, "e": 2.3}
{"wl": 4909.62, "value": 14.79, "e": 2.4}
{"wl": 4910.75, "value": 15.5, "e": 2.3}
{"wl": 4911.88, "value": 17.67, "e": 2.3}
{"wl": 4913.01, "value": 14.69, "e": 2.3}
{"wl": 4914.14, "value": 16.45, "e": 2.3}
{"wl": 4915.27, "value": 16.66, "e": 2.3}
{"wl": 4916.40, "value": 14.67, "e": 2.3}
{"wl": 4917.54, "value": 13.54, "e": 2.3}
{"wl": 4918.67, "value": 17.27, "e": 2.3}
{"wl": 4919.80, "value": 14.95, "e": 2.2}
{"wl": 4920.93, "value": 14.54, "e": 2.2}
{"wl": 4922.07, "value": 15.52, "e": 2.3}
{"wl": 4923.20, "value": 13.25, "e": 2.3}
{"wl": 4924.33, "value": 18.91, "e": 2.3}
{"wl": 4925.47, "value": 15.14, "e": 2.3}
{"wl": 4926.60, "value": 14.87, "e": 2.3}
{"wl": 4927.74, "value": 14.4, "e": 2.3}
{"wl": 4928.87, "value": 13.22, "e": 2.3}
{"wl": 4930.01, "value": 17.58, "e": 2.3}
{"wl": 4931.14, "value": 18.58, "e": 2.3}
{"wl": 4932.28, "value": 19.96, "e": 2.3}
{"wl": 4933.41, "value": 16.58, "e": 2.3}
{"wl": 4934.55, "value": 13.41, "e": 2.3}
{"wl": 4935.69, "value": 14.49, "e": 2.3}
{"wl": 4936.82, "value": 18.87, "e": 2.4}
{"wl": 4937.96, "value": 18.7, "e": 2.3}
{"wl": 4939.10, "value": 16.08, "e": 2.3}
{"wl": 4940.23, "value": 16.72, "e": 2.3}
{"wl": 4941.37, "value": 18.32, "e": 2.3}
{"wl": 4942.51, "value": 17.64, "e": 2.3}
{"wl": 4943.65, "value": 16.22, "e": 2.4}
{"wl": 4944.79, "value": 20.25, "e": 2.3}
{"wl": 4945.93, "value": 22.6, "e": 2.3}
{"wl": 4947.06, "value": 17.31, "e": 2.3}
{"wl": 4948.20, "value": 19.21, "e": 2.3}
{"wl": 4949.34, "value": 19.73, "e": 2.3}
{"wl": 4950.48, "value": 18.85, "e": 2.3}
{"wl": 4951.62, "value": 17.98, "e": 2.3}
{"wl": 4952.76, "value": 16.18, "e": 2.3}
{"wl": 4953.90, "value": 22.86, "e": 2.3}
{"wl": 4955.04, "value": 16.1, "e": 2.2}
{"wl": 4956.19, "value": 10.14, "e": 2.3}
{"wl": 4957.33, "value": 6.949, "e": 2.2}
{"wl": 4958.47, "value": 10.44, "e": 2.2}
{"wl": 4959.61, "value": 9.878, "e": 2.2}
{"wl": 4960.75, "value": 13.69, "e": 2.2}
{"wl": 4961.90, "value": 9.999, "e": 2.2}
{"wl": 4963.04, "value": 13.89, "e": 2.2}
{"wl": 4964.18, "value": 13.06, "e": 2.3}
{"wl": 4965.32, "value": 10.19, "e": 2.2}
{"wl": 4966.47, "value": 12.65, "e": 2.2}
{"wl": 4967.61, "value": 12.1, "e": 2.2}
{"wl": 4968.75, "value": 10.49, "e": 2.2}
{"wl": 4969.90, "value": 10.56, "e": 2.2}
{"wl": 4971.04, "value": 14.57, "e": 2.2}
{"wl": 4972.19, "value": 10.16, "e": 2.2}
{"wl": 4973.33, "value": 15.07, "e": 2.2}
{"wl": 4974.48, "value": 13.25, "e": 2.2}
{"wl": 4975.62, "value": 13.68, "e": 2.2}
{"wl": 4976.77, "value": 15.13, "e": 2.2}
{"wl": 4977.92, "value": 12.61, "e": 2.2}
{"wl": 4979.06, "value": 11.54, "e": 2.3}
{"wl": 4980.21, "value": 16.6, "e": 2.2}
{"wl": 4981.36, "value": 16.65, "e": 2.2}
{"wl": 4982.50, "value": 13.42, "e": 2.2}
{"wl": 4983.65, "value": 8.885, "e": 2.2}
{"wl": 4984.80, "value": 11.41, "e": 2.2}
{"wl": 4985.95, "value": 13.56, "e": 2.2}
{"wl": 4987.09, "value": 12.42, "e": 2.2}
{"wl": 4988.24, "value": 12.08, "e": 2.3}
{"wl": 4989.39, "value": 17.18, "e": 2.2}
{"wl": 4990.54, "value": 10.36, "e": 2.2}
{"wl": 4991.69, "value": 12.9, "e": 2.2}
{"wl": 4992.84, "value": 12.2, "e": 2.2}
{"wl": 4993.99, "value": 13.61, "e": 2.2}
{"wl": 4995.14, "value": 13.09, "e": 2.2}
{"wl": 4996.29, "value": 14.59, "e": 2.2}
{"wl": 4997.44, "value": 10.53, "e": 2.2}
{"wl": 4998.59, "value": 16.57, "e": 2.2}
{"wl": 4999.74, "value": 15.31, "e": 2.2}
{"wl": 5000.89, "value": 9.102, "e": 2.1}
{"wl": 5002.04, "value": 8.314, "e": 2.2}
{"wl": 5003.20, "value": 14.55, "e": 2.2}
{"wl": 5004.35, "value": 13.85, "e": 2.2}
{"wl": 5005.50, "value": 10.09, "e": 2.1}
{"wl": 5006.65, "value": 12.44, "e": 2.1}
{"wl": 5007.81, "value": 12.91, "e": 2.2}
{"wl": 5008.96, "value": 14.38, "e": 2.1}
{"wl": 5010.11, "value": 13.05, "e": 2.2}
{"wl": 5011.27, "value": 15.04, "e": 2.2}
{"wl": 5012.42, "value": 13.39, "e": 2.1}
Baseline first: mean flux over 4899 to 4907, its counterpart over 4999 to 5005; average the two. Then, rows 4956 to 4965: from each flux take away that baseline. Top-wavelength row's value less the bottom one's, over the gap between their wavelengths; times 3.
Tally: 1.1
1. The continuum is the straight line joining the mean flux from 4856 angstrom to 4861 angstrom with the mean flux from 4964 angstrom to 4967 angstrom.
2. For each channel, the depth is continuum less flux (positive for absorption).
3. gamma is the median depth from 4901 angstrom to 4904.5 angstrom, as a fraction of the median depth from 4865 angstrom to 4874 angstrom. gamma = 1.8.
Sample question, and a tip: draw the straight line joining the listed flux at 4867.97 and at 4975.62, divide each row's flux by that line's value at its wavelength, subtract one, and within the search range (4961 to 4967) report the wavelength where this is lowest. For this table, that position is 4961.90 angstrom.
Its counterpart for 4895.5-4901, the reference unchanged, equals 4896.07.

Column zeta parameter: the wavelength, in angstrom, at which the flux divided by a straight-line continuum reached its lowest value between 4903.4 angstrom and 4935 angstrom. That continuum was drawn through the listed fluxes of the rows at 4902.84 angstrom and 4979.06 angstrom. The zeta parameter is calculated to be 4905.10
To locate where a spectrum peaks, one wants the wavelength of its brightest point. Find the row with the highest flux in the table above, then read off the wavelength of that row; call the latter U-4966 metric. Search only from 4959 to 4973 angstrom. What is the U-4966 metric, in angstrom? 4971.04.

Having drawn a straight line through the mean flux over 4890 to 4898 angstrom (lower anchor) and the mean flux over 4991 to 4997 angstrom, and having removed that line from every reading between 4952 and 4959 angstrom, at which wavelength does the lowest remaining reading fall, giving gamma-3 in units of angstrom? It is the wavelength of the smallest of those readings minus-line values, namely 4957.33 angstrom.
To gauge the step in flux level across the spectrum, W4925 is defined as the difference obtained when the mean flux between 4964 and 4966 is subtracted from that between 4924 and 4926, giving 5.4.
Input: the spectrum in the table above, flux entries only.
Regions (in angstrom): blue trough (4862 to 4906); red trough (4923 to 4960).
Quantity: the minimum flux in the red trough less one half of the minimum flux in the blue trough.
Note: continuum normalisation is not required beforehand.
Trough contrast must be 2.3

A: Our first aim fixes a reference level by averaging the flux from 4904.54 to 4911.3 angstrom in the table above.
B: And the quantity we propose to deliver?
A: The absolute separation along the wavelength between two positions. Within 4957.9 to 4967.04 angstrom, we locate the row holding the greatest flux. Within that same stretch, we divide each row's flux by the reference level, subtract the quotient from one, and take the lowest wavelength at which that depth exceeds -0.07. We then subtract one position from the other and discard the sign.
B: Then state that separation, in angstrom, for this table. 4.6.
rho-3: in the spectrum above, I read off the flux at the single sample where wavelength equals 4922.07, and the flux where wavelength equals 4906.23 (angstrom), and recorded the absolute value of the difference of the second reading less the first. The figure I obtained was 3.5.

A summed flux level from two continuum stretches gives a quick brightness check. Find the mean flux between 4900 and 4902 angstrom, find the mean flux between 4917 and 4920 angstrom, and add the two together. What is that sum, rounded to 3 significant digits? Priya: 30.1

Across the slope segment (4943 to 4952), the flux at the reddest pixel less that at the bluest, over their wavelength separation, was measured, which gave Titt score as 0.22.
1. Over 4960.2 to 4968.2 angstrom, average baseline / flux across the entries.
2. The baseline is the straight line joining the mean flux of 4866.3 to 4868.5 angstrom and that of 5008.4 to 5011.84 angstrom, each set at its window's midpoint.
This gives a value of 1.1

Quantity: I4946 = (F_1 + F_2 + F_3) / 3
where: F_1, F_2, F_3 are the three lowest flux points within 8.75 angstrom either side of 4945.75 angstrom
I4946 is 16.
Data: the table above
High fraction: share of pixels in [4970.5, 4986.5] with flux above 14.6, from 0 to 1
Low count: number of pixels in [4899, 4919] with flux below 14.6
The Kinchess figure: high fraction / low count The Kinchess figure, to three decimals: 0.041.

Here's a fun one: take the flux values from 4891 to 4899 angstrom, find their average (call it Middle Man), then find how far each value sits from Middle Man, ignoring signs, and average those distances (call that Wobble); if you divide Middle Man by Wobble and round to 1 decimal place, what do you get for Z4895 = 10.8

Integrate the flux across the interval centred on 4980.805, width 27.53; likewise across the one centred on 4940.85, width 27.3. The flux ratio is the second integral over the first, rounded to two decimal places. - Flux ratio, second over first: 1.36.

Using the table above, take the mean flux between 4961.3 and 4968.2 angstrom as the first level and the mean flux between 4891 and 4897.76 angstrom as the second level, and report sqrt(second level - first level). 1.02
